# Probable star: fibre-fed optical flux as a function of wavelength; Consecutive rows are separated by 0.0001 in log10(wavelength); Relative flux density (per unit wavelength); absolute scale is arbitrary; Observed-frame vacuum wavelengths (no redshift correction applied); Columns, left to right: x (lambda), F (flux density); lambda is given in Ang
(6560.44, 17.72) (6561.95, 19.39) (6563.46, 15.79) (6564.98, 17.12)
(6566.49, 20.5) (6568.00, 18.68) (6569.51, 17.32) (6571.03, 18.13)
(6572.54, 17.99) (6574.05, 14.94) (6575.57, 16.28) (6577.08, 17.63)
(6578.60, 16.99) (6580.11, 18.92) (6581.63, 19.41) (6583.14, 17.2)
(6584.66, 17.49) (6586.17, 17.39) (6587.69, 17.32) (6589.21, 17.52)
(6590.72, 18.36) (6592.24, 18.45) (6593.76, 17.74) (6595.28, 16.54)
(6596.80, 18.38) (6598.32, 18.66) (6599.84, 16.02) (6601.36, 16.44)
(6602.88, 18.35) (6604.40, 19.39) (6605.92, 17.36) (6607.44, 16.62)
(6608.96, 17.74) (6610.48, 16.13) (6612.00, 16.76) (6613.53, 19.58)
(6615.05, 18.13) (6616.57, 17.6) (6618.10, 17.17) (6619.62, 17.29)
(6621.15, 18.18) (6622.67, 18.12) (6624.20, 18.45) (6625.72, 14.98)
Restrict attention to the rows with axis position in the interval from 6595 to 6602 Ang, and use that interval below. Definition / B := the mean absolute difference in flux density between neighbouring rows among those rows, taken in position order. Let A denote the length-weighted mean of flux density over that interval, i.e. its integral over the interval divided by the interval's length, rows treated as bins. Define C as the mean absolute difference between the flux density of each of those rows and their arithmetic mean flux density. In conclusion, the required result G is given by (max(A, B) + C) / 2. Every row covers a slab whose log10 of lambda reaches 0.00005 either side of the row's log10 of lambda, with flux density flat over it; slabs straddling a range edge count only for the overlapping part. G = 9.15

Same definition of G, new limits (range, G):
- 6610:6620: 9.18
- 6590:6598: 9.26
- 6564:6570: 9.77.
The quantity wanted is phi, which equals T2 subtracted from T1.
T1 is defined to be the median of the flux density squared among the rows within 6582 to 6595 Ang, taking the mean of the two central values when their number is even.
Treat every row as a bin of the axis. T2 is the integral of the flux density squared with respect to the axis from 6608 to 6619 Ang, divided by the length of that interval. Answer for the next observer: -3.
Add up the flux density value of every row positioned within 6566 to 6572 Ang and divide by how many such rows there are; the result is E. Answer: 18.7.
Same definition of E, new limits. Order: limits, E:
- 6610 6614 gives 17.5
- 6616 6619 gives 17.4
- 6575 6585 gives 17.7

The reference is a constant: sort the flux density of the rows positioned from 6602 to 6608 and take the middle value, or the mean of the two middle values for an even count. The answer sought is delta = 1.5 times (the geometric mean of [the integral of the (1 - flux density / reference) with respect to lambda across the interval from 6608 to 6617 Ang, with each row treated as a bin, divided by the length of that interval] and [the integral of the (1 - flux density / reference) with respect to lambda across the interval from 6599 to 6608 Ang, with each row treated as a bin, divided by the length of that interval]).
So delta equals 0.0268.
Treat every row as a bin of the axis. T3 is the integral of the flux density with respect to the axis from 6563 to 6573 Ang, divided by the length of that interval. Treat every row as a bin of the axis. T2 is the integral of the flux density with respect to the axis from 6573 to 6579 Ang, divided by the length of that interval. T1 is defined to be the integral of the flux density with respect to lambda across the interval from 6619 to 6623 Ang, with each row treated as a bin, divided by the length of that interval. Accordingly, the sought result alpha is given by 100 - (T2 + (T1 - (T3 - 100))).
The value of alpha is -16.4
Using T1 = 17.9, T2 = 16.5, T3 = 18.0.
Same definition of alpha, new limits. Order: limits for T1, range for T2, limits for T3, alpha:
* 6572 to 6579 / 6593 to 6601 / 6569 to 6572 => -16.4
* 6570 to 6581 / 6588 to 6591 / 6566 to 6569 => -15.7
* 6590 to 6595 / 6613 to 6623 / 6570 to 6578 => -19.0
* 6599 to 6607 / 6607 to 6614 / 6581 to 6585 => -16.7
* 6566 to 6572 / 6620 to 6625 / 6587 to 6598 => -18.9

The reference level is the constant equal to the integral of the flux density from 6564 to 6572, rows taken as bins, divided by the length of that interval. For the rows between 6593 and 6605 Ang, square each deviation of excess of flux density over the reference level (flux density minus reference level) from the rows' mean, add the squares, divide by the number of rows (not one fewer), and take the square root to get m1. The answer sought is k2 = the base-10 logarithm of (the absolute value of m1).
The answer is 0.06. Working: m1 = 1.1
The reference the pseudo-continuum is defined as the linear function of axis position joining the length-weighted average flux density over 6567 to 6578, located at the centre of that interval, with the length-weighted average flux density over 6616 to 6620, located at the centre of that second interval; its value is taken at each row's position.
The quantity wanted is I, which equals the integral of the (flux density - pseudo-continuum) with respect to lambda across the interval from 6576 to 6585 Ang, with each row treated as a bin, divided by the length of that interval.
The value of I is 0.56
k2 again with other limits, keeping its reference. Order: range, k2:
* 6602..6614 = 0.08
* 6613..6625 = -0.15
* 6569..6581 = 0.06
